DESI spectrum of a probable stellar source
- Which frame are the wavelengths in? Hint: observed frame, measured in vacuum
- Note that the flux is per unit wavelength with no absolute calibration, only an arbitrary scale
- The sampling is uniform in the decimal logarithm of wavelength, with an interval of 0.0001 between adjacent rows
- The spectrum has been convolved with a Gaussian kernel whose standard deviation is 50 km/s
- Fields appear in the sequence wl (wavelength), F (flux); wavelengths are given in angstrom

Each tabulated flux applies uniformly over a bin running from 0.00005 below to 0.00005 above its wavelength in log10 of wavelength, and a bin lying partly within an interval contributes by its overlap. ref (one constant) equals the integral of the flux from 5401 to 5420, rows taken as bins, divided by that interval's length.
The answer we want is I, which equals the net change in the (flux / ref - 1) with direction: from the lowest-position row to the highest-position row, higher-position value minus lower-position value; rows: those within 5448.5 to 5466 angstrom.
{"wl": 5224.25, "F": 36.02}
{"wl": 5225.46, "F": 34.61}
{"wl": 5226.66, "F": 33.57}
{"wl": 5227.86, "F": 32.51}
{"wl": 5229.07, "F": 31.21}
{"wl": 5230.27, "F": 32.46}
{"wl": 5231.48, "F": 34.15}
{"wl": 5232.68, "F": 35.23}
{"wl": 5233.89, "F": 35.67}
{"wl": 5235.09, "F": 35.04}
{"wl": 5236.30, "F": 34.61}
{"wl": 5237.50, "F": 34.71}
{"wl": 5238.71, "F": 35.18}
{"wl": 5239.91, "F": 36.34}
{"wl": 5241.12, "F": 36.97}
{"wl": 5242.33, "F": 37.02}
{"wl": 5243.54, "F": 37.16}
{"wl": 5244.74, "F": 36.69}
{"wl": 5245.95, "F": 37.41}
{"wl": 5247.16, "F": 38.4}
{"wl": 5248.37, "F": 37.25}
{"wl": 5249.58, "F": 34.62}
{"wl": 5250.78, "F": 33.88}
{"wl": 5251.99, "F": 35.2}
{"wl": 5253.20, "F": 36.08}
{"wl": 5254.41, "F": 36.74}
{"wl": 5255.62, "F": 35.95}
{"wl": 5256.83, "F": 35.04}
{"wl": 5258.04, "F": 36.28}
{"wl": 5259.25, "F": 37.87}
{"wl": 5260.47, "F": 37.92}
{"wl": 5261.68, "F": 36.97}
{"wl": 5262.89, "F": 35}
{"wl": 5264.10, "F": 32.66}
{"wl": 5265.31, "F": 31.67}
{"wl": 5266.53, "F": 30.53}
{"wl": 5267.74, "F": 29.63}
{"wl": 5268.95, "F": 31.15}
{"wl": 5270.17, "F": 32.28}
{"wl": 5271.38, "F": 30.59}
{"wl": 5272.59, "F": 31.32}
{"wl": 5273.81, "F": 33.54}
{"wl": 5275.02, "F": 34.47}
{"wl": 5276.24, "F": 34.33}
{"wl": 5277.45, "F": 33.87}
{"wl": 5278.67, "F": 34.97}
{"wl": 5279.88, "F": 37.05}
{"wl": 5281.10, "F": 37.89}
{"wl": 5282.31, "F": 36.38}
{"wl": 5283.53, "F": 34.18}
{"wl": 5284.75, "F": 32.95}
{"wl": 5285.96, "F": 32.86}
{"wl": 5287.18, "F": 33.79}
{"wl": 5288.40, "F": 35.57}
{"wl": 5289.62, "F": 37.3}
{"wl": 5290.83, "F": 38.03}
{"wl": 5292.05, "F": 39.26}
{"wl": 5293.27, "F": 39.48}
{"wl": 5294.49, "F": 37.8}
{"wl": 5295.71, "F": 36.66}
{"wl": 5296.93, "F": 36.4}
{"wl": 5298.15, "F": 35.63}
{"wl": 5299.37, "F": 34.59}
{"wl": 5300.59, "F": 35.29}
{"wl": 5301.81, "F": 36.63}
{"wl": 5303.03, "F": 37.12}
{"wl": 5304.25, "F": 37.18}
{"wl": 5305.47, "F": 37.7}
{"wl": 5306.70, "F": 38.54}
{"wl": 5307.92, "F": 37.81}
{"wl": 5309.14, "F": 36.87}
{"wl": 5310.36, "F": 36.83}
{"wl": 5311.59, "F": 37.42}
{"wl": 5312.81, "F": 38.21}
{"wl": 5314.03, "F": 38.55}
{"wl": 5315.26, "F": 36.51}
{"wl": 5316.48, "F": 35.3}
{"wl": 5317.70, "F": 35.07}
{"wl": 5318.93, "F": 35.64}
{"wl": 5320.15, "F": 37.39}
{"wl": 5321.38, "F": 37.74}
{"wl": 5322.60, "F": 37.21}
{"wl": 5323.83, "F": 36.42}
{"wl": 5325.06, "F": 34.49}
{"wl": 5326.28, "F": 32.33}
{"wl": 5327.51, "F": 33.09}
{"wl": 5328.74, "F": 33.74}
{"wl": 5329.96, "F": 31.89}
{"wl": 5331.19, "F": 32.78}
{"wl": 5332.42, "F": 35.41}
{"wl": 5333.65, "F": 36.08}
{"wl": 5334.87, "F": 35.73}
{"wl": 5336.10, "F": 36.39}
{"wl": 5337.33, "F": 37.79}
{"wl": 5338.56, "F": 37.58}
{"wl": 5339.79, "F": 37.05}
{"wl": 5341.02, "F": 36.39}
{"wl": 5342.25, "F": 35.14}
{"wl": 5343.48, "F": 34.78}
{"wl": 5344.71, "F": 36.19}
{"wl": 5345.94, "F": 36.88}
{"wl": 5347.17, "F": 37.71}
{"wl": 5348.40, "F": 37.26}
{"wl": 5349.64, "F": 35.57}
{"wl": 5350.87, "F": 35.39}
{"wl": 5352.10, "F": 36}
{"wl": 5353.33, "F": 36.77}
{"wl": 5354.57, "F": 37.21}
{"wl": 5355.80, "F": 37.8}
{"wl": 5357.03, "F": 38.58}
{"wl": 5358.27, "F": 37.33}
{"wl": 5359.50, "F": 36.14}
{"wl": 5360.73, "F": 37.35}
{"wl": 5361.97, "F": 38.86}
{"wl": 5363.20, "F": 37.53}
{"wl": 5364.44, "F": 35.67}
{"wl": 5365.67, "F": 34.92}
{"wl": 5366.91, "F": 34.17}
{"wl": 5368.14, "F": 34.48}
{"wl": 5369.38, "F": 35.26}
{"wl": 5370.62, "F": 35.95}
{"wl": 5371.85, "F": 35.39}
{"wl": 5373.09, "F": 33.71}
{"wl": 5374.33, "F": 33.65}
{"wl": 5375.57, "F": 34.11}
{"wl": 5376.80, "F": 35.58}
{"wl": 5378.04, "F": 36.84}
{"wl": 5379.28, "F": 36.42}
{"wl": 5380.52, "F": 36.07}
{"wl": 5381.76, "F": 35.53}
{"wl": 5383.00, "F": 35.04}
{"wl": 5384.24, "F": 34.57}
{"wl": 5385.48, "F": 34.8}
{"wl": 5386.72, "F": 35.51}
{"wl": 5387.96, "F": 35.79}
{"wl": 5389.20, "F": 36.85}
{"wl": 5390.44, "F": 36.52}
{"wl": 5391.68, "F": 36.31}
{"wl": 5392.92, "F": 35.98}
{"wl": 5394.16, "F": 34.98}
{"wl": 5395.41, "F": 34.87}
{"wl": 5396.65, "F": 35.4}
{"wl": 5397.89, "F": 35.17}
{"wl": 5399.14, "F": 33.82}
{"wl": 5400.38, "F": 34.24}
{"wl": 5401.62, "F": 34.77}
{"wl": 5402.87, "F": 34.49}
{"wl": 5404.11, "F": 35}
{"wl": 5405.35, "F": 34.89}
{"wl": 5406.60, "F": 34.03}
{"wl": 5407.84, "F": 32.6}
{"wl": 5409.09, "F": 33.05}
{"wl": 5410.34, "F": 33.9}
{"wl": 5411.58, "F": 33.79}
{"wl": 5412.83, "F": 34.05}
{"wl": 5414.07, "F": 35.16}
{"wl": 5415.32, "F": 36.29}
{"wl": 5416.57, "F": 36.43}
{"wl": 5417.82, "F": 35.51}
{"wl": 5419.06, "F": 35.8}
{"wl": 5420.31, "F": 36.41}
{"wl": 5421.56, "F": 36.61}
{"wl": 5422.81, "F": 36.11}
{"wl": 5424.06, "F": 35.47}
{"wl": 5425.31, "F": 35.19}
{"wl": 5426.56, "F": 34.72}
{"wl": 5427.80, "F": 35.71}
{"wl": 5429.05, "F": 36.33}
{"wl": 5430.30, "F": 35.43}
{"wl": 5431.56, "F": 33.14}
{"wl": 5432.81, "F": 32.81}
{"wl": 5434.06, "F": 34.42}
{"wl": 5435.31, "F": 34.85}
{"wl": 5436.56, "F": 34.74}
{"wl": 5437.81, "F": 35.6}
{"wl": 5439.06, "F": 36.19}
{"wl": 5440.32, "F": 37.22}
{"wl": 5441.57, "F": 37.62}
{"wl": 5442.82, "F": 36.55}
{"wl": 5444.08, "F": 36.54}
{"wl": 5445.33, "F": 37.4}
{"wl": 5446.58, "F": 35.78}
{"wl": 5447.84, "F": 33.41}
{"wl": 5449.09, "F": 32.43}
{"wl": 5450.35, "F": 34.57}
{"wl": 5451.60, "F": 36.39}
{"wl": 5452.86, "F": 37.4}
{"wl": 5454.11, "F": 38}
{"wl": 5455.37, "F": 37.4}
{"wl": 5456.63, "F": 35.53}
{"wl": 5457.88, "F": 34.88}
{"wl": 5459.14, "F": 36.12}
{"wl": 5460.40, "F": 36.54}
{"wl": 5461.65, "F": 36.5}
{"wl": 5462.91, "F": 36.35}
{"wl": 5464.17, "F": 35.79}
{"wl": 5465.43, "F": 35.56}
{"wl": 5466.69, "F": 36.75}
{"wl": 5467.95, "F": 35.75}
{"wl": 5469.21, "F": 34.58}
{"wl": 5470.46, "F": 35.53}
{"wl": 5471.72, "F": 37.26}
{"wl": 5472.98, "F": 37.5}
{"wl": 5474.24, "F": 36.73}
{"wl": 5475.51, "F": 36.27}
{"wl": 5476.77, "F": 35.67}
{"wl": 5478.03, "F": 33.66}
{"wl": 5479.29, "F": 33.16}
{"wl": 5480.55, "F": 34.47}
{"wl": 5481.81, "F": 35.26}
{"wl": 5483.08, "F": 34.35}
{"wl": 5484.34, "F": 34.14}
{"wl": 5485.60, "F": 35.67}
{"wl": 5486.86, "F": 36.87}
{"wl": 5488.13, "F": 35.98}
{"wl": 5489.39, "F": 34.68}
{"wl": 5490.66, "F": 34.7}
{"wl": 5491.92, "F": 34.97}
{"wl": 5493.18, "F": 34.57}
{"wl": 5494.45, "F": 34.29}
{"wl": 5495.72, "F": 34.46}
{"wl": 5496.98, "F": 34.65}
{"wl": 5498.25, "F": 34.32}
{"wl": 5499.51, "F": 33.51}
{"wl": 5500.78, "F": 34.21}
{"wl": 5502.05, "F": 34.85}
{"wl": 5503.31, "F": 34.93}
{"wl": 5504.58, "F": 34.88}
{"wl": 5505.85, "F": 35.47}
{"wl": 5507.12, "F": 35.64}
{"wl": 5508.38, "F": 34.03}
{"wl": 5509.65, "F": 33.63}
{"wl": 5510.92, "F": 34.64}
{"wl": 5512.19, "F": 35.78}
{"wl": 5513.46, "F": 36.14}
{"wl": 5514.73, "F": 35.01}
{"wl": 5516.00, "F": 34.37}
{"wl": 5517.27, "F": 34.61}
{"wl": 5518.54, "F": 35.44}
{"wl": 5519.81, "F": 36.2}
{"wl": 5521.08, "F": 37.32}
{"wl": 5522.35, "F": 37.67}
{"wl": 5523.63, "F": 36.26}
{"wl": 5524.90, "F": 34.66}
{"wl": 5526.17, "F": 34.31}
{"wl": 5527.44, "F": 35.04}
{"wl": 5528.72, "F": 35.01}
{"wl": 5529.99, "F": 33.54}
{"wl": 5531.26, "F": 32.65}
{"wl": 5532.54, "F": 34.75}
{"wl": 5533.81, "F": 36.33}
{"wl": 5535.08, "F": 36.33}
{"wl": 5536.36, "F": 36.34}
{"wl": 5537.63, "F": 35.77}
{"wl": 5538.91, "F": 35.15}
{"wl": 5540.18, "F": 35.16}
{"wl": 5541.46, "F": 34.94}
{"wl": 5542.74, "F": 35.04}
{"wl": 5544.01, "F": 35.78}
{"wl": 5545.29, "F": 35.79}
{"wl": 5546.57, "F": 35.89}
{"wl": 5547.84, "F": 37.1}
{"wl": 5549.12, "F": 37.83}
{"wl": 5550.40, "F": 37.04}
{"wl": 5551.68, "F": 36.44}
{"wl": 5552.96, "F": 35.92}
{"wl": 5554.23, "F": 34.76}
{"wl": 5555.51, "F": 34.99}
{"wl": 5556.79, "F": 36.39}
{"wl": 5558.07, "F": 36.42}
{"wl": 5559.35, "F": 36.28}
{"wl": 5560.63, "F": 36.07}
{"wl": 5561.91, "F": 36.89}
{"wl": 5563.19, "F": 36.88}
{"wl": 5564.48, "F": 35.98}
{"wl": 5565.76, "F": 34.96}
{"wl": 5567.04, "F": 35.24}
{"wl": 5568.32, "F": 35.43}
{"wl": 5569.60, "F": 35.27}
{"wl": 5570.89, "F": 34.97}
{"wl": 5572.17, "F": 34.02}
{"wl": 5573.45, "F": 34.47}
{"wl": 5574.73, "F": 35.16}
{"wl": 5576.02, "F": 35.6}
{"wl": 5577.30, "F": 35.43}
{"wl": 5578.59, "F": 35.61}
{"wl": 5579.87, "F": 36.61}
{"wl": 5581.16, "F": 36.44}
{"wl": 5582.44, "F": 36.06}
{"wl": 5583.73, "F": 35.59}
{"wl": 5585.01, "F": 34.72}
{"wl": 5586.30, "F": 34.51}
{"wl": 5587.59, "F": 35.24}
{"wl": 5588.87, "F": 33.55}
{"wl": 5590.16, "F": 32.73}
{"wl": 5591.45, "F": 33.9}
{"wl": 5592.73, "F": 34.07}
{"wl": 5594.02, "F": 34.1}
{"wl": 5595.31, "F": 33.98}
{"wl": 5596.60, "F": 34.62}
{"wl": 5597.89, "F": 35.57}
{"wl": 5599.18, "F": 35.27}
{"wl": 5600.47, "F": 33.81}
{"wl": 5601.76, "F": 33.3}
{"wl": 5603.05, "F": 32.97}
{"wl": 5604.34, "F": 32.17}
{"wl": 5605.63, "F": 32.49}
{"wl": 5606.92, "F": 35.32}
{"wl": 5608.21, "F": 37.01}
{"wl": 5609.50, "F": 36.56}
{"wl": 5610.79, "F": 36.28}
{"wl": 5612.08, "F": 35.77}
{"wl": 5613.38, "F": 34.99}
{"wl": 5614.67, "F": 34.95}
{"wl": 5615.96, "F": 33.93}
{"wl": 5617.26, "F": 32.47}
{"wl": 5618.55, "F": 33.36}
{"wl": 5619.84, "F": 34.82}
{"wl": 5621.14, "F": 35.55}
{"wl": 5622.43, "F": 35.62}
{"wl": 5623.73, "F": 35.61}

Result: 0.09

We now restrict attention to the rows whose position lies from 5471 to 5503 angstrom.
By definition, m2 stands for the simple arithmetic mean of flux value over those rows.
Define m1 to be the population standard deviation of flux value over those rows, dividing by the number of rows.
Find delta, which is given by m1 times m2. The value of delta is 40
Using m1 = 1.1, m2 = 35.0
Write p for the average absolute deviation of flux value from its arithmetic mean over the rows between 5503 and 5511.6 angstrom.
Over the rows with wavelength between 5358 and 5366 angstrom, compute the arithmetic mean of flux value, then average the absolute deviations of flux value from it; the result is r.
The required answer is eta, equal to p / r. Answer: 0.5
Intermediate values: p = 0.6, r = 1.1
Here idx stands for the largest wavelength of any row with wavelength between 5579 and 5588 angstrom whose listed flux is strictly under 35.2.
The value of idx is 5586.30 angstrom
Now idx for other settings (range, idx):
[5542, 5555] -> 5554.23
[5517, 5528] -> 5527.44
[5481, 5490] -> 5489.39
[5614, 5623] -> 5619.84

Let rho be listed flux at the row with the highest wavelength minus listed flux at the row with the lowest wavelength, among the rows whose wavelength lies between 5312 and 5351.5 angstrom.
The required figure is -2.8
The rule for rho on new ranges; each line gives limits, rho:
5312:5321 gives -0.8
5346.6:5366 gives -2.8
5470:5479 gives -1.9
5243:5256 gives -1.2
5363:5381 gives -1.5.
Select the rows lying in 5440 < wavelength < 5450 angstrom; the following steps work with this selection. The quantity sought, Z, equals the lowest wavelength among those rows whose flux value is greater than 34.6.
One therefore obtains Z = 5440.32 angstrom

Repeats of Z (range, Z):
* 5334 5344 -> 5334.87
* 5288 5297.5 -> 5288.40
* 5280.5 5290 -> 5281.10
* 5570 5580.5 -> 5570.89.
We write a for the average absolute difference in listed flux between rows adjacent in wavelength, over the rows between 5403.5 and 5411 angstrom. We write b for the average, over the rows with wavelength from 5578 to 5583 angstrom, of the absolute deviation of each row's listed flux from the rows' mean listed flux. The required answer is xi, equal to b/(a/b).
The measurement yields 0.16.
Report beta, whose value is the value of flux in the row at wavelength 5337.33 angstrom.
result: 37.79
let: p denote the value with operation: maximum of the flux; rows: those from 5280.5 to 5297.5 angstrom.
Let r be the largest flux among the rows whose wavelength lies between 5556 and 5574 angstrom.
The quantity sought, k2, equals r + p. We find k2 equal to 76.4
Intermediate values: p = 39.48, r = 36.89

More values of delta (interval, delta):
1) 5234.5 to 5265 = 50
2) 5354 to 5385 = 52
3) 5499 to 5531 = 37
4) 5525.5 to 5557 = 39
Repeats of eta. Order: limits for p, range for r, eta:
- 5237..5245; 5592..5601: 1.4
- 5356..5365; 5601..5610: 0.5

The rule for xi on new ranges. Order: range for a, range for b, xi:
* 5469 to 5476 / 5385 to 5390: 0.41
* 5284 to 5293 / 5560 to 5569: 0.34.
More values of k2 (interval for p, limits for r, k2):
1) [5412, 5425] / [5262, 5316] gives 76.1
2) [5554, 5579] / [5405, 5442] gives 74.5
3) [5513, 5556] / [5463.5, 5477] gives 75.3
